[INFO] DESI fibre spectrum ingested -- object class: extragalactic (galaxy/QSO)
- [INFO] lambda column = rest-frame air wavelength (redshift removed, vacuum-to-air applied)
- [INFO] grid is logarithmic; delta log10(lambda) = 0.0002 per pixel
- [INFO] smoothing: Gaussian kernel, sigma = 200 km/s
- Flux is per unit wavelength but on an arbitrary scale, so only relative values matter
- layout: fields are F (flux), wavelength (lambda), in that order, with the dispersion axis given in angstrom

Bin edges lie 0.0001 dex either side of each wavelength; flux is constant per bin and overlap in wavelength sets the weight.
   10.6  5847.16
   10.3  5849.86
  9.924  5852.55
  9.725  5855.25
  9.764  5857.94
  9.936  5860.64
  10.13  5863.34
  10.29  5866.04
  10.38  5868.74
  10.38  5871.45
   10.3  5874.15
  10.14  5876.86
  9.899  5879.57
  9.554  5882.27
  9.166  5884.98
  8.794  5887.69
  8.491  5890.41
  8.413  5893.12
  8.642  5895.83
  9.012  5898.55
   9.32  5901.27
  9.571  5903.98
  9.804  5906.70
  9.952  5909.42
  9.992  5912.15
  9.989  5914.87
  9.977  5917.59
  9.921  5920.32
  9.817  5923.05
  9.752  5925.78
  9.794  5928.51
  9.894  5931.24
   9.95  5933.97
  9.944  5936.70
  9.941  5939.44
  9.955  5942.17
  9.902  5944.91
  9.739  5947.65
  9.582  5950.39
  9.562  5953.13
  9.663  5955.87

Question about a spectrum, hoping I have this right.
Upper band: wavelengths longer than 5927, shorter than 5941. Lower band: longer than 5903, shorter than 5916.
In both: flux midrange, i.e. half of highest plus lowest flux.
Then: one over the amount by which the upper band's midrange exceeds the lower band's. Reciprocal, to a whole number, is 11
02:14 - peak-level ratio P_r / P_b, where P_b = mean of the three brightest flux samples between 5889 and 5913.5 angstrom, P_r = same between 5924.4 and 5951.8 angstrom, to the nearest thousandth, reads 1.003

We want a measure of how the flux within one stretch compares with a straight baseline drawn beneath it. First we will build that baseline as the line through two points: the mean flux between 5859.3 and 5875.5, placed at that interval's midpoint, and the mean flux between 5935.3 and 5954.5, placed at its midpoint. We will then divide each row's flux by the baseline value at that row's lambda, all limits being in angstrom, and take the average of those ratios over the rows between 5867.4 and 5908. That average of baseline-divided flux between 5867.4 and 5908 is 0.934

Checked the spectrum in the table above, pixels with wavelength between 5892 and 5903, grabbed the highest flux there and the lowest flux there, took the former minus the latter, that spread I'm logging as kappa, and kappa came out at 0.9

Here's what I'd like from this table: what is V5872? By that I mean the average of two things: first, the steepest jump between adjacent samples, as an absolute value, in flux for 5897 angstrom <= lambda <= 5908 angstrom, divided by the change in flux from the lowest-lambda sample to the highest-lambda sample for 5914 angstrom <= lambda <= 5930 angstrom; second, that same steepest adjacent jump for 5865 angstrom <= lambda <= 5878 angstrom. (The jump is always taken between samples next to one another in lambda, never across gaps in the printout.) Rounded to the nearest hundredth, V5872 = -0.71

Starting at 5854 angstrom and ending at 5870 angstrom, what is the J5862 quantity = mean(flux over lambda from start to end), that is 10.04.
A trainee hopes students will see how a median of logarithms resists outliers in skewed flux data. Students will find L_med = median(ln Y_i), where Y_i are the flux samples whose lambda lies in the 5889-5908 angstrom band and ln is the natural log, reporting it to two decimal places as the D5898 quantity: 2.20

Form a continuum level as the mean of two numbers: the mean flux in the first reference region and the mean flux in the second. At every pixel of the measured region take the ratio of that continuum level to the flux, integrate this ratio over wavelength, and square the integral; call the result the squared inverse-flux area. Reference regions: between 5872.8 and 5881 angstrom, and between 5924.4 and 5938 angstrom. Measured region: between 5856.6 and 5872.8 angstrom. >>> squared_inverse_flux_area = 255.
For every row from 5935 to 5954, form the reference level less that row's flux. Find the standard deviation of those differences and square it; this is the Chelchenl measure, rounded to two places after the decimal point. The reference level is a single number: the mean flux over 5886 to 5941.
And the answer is 0.03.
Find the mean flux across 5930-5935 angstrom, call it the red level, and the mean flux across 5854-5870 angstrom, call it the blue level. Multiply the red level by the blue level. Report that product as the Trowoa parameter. 100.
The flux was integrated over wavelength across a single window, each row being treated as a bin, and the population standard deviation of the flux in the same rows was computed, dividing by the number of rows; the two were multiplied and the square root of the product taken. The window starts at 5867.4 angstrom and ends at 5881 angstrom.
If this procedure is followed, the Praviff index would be 5.0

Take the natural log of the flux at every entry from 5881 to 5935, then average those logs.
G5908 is 2.25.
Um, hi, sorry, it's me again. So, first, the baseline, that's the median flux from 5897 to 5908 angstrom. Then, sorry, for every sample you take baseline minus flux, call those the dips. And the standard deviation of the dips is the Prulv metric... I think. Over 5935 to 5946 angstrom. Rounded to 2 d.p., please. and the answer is 0.02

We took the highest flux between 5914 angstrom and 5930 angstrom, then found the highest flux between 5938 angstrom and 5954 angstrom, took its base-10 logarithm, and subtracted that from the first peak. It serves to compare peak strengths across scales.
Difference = 8.99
